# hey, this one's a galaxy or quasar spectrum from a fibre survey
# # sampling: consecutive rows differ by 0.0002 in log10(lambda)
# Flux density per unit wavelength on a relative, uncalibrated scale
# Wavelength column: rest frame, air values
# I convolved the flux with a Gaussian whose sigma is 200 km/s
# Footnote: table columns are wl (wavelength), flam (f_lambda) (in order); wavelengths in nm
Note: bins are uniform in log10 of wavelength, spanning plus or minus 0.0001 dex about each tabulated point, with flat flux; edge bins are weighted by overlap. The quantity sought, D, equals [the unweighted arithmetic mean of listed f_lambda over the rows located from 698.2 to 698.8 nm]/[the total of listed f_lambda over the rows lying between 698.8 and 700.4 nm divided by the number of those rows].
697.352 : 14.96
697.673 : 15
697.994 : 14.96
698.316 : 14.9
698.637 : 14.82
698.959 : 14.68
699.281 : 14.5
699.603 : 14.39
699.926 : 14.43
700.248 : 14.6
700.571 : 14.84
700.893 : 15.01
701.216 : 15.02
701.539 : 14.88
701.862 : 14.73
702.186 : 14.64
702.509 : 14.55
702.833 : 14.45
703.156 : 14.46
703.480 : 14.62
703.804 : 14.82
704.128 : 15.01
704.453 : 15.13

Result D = 1.02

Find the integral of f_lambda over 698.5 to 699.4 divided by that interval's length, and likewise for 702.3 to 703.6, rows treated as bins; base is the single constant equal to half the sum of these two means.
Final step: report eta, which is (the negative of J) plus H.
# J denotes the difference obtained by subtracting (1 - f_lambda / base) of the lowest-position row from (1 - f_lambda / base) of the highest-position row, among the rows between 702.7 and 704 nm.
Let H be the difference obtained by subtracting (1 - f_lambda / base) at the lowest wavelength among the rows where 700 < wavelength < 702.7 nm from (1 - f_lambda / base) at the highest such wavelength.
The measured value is 0.029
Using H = 0.003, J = -0.025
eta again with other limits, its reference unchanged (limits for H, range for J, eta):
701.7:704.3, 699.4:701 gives 0.023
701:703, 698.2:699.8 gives 0.004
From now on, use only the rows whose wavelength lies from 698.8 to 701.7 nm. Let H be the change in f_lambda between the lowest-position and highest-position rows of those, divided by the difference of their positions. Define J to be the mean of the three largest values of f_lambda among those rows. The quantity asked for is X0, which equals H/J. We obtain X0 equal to 0.005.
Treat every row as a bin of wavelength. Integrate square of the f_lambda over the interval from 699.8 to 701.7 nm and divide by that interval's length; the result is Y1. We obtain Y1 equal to 219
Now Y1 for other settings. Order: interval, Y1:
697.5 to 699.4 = 220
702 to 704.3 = 215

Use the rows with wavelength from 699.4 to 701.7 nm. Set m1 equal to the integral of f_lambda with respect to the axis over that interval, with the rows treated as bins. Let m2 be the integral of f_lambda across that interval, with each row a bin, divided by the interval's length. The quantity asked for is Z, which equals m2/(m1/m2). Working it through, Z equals 6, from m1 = 34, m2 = 14.7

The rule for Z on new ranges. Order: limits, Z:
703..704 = 15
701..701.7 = 21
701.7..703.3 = 9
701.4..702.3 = 16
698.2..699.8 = 9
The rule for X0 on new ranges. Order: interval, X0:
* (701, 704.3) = 0.000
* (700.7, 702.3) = -0.019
